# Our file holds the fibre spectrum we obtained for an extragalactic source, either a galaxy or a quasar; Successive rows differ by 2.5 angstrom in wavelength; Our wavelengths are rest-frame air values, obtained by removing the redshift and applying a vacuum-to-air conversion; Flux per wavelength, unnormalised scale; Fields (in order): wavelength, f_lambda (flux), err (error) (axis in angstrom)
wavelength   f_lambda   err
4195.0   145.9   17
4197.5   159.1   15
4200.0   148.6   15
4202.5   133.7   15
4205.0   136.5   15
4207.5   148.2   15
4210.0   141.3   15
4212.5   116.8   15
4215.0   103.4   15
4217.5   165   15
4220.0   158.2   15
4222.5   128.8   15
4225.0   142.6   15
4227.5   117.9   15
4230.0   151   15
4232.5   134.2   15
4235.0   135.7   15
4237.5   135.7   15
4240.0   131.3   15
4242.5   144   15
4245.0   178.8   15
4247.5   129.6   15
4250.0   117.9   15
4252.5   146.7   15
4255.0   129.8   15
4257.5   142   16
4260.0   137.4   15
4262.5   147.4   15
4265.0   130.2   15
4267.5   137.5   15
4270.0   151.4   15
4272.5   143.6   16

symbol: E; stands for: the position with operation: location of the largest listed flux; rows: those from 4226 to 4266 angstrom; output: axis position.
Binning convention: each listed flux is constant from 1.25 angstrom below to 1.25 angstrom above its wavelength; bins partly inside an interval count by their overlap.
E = 4245.0 angstrom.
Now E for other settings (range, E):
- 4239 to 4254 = 4245.0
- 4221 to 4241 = 4230.0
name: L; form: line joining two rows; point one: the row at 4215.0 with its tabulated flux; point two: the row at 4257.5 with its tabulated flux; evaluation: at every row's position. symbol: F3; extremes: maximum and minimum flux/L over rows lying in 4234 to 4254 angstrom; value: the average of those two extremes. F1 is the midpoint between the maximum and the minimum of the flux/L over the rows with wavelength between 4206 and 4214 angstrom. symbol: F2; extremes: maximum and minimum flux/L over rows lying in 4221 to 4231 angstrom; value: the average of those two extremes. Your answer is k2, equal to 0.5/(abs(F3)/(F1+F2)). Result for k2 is 1.12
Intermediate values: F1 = 1.34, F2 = 1.16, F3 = 1.12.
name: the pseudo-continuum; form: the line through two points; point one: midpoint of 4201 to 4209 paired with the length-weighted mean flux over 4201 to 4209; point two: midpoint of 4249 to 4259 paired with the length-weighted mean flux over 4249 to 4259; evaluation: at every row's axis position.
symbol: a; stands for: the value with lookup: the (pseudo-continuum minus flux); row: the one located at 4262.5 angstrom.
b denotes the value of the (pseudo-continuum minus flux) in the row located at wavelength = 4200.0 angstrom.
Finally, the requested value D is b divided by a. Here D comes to 0.6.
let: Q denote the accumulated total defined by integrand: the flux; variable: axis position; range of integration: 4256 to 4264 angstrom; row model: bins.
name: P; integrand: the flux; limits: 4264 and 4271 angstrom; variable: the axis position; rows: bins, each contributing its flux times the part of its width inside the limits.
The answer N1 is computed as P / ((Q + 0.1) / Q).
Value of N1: 977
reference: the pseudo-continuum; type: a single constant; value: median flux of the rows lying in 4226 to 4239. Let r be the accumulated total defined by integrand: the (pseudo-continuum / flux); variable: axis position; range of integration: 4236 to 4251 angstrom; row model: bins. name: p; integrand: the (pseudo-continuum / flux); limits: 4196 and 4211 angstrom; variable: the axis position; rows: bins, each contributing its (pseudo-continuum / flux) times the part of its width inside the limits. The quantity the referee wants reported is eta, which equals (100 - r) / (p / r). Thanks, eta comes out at 89.3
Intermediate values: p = 14.12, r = 14.8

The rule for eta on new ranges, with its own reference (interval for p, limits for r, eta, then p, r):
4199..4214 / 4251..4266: 83.7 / 15.00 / 14.7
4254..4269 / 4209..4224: 88.1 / 14.81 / 15.4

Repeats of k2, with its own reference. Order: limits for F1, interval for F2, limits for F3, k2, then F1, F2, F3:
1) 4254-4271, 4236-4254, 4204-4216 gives 0.81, 0.94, 1.12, 1.27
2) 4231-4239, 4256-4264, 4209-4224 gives 0.82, 1.11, 0.98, 1.28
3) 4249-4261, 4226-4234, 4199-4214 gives 0.76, 0.97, 1.16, 1.41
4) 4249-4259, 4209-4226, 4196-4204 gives 0.69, 0.97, 1.28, 1.64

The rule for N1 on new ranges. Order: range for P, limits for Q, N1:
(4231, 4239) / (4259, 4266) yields 1084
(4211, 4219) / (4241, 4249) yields 1038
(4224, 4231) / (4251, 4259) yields 955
